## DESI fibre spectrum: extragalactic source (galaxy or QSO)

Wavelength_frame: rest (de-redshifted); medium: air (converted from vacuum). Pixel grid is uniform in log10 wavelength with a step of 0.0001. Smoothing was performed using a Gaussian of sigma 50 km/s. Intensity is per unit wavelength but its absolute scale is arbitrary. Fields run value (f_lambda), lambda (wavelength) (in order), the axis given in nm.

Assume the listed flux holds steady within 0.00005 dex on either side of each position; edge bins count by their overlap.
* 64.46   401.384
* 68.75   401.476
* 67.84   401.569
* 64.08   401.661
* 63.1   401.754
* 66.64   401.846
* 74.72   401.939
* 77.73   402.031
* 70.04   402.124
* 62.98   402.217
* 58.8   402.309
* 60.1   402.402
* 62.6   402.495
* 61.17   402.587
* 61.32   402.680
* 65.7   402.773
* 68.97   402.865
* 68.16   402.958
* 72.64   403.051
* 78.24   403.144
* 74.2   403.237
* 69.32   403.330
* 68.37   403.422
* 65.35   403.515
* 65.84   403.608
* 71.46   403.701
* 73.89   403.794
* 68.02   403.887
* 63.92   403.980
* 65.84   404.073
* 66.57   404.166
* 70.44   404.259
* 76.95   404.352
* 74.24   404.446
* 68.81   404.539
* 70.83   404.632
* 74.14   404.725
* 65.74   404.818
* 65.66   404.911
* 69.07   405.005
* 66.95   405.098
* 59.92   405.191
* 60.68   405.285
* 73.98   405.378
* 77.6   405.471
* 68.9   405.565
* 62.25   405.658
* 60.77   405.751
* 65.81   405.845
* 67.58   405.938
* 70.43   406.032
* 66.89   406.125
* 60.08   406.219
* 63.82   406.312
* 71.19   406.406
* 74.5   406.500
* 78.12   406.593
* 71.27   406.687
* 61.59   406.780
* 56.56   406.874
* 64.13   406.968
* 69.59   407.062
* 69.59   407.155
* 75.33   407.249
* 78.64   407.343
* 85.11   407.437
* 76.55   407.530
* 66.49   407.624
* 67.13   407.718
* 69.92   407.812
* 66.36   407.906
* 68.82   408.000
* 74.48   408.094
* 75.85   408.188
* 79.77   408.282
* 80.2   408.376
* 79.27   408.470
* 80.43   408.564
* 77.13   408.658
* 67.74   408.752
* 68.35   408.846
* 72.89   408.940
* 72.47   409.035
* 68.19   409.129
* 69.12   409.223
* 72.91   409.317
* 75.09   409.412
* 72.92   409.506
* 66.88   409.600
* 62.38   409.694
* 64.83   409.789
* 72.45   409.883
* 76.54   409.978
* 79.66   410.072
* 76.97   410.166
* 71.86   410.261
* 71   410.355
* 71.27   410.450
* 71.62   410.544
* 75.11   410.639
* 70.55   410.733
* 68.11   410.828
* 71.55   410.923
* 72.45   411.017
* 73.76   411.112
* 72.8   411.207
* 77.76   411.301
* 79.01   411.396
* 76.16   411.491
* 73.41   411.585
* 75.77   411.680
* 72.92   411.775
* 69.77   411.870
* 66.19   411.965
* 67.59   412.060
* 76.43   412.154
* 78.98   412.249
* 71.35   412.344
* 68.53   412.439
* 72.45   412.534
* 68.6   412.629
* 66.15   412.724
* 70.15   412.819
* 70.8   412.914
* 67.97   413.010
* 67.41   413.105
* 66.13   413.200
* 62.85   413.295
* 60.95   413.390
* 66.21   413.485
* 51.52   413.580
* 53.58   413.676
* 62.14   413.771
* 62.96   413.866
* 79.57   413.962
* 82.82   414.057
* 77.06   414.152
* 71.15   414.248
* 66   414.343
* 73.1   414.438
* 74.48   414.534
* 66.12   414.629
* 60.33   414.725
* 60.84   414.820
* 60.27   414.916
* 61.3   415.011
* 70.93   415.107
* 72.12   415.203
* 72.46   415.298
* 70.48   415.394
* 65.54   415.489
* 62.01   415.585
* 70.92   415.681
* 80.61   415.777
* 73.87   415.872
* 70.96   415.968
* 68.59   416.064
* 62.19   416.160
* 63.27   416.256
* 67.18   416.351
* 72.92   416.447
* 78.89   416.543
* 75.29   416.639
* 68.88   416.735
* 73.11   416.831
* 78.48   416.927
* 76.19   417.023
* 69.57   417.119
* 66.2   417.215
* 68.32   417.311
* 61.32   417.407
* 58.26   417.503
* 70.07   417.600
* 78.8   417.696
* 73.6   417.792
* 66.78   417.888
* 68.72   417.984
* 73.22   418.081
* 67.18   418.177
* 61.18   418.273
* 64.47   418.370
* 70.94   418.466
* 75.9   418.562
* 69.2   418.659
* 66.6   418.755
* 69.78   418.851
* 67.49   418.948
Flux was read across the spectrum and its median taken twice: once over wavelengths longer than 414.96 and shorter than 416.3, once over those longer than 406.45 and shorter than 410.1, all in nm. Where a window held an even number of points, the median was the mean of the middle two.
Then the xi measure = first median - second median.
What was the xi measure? -1.8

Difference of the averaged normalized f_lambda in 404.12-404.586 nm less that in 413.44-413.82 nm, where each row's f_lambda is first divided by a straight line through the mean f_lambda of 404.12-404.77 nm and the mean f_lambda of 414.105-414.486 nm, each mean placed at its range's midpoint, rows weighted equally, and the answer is 0.18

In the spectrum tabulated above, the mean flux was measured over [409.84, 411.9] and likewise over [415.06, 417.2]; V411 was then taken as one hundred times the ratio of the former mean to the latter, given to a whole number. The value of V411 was 104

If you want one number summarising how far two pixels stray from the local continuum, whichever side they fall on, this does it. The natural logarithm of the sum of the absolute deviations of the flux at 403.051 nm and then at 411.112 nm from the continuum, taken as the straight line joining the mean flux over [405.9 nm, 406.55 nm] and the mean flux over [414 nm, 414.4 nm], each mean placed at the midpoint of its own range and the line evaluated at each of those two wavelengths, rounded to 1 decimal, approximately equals 2.2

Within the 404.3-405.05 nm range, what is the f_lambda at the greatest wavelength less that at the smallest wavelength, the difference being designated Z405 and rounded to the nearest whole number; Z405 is -8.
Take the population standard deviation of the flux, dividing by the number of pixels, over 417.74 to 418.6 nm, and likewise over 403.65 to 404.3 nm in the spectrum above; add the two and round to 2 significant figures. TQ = 7.7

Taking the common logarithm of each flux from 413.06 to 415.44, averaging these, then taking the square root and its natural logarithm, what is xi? 0.300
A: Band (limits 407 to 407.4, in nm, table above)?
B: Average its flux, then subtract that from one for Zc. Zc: -72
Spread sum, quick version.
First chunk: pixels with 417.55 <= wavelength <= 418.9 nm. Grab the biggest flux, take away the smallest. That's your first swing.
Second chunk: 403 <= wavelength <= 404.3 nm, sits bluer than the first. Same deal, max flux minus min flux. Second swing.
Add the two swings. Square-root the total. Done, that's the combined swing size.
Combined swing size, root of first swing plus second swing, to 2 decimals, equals 5.65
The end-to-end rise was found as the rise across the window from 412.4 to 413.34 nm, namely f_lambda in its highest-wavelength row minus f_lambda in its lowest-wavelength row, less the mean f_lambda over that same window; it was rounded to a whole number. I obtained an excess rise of -74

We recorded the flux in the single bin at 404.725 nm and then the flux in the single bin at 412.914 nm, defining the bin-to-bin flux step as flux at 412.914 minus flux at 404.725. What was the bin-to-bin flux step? -3.3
